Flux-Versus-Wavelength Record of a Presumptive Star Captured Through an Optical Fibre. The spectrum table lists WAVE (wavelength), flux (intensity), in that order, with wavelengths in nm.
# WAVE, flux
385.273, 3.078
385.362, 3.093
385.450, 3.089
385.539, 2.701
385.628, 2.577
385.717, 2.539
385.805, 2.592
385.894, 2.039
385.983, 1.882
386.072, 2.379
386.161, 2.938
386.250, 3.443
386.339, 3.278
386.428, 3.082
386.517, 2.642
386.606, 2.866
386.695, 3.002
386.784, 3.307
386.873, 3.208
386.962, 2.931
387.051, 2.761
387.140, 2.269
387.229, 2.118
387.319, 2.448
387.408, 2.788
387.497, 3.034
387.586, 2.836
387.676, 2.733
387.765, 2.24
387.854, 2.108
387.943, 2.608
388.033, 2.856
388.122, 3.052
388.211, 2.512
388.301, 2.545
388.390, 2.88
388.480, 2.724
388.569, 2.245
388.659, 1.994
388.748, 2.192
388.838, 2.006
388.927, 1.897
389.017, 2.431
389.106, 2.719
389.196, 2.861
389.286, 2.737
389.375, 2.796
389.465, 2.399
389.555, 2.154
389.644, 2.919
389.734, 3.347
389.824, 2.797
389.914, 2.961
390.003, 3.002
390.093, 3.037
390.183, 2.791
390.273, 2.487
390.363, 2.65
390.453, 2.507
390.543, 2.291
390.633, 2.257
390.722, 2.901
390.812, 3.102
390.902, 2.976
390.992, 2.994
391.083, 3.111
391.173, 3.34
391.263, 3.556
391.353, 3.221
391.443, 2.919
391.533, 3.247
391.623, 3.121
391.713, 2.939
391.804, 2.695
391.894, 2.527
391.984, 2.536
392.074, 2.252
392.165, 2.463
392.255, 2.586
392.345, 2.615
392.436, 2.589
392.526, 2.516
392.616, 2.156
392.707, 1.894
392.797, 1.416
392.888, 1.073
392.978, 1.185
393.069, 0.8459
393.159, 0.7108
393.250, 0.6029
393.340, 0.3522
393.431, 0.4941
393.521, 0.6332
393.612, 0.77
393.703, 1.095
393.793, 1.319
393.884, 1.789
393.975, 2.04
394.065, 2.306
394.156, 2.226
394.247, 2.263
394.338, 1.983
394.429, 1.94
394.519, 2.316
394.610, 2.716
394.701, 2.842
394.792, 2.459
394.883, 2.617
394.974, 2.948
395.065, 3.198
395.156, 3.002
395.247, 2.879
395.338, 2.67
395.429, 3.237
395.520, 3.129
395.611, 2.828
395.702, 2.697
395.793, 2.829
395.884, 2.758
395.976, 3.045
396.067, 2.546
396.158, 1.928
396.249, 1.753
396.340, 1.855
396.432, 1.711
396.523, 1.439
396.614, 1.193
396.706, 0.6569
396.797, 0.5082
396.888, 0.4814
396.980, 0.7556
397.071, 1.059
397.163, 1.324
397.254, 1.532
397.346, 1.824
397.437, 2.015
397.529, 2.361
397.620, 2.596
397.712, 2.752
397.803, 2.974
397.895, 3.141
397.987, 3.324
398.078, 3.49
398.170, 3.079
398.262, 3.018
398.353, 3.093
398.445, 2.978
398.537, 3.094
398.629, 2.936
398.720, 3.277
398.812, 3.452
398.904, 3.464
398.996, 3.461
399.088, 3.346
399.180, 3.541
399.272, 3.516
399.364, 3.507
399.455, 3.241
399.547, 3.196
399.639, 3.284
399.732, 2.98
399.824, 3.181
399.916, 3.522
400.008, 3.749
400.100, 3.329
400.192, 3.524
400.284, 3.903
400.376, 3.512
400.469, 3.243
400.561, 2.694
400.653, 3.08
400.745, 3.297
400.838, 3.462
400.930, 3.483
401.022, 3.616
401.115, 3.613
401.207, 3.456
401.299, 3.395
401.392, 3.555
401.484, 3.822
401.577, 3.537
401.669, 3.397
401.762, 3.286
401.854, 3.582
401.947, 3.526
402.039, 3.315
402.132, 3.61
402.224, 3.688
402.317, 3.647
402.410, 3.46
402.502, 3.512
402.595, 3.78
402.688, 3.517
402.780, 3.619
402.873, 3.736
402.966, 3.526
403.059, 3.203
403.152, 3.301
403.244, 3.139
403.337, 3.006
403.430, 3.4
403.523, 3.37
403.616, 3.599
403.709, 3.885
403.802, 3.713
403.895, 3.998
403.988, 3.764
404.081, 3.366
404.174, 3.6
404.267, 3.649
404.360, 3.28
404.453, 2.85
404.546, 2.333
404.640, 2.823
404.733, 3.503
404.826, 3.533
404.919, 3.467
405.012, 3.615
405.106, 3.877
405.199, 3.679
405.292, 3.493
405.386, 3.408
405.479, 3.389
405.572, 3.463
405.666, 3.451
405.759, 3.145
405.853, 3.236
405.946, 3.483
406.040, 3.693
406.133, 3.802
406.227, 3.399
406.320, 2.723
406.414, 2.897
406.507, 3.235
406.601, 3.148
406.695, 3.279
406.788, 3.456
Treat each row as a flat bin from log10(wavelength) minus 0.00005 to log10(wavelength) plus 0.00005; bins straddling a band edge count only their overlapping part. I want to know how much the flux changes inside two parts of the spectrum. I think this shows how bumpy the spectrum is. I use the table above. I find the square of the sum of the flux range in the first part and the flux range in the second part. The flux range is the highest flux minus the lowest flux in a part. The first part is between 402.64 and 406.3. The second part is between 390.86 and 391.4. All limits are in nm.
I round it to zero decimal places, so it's 5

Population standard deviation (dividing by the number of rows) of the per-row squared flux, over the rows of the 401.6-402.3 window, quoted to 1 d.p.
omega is 1.0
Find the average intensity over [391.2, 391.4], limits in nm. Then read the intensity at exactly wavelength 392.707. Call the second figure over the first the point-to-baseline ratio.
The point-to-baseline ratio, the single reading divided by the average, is 0.56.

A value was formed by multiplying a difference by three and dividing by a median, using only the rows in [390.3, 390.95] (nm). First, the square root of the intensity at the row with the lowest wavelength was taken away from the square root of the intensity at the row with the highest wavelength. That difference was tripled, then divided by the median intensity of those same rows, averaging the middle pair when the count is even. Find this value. 0.11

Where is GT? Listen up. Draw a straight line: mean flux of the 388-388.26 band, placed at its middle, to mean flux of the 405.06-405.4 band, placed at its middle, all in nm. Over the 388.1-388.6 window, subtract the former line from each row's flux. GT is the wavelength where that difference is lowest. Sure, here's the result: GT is 388.569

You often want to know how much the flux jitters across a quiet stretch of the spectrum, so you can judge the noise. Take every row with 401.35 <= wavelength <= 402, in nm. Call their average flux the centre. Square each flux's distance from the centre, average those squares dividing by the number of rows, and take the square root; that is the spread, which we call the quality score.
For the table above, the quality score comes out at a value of 0.15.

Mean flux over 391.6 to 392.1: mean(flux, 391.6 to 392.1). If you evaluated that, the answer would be 2.68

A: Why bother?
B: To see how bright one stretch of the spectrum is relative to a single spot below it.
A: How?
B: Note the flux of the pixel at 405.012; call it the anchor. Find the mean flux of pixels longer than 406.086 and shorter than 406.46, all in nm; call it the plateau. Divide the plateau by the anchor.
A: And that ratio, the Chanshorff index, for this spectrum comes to 0.89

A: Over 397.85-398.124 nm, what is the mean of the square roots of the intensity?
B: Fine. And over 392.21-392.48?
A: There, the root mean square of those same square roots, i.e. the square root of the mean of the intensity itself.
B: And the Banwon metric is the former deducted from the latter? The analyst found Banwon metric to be -0.2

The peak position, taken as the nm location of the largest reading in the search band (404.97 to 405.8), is 405.106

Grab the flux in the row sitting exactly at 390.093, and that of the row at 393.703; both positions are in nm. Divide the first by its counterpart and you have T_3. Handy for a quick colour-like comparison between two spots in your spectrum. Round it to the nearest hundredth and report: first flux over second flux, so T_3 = 2.77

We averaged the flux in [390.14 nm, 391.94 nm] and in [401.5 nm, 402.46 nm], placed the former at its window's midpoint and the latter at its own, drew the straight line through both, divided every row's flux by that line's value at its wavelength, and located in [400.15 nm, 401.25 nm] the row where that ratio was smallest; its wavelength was 400.561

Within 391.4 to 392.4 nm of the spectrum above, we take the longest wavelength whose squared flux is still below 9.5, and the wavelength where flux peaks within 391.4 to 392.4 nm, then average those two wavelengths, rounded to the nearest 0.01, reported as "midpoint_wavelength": 391.94 nm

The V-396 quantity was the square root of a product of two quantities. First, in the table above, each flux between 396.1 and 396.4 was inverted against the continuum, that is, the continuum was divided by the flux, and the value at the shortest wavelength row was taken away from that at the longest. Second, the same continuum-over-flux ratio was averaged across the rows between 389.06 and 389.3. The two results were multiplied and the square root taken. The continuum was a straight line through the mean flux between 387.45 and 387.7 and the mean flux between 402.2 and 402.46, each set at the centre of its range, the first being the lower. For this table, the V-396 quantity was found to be 0.28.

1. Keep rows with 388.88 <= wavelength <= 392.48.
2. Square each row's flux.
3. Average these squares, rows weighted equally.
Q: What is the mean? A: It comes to 8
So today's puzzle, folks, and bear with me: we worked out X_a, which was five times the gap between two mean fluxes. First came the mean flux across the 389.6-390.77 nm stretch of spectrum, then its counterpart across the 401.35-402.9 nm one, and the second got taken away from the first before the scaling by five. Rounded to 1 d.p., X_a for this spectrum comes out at -4.0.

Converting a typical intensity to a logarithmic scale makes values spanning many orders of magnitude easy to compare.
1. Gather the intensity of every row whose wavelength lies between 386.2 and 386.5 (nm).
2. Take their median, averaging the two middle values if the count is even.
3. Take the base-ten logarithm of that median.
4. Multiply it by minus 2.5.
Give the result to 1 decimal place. -1.3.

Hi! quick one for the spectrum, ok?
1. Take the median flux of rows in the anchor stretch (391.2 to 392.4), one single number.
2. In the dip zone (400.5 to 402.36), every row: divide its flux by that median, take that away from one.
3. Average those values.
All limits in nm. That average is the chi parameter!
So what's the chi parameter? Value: -0.28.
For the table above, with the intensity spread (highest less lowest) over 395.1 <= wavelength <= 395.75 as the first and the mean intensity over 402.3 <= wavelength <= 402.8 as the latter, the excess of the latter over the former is 3.02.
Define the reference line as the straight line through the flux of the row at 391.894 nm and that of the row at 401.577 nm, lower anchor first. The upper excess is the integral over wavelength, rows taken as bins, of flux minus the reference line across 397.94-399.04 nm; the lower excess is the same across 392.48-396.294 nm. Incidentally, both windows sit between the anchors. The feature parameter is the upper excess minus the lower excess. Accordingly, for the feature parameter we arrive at 2.8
